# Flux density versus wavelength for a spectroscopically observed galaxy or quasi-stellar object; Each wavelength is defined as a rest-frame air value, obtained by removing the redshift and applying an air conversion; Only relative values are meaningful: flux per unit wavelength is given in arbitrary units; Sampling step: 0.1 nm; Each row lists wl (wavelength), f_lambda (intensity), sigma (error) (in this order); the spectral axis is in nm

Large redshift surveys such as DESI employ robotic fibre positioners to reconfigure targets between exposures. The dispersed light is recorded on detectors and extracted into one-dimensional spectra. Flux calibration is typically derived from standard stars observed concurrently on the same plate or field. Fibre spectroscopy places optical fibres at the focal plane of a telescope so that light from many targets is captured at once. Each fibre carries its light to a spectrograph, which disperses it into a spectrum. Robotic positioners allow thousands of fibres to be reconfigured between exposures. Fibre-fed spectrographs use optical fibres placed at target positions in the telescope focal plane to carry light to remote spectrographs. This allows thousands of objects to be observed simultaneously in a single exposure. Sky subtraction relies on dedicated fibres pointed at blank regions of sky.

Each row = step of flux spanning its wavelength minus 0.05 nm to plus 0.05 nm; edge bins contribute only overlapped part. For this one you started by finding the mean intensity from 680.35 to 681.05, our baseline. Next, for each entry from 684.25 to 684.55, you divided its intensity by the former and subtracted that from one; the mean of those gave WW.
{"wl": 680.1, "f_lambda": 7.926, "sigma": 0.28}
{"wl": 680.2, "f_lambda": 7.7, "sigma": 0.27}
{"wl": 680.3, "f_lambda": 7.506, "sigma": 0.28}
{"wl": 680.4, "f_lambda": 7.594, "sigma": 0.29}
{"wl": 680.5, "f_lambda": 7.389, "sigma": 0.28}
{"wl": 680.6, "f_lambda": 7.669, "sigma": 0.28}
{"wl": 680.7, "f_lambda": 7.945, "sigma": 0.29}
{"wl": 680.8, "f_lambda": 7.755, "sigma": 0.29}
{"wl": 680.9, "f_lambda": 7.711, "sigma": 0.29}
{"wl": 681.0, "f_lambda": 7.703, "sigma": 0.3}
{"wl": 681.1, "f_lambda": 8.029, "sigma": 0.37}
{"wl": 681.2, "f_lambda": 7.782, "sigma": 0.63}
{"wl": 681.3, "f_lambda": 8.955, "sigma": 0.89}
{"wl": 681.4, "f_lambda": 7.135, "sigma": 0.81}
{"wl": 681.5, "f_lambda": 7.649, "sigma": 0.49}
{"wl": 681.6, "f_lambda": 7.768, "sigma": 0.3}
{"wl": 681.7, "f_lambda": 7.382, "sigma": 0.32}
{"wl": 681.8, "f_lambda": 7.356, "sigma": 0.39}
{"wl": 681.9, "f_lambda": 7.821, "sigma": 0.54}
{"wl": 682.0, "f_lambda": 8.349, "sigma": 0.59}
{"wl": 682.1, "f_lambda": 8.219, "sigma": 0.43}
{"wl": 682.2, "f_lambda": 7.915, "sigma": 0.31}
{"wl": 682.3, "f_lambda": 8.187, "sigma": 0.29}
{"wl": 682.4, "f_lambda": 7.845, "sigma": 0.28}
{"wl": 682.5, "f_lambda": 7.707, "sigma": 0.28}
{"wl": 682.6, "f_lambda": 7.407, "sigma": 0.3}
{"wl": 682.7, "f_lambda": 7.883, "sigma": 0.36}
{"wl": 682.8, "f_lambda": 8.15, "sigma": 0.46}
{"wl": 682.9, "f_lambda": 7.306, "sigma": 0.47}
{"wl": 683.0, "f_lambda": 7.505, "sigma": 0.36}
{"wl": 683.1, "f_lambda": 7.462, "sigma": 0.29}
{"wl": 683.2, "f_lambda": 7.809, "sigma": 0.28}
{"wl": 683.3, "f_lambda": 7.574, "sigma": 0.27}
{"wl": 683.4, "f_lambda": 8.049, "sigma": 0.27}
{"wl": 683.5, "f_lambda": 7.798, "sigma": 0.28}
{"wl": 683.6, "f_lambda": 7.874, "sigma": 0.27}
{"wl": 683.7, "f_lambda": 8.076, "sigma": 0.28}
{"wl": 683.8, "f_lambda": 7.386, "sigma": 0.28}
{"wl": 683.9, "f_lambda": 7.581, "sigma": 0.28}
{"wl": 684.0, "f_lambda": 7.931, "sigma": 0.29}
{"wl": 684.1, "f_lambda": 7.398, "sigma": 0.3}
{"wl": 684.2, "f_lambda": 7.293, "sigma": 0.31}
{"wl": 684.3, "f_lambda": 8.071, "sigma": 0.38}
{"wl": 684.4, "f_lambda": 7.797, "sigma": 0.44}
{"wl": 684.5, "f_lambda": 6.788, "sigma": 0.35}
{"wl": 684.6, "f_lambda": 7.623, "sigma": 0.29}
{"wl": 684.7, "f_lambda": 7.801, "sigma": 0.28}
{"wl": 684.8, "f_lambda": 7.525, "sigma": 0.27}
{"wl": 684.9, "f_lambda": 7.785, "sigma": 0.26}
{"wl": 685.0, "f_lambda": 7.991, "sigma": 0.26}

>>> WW 0.02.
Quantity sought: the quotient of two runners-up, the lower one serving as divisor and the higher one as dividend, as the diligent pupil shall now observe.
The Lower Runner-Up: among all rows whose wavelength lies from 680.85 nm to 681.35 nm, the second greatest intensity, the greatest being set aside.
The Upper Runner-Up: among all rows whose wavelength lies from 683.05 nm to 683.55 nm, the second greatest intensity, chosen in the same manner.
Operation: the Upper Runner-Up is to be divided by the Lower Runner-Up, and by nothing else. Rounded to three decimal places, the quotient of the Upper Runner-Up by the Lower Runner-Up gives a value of 0.973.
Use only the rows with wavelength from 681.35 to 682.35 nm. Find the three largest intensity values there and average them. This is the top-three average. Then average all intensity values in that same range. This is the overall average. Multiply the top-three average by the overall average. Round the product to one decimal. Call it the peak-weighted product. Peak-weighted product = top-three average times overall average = 64.2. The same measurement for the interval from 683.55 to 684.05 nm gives 61.8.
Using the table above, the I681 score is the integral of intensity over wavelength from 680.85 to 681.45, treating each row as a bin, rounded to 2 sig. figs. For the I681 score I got 4.7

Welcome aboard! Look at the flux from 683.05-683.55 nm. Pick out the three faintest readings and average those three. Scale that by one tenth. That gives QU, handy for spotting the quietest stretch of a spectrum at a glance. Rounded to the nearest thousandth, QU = 0.761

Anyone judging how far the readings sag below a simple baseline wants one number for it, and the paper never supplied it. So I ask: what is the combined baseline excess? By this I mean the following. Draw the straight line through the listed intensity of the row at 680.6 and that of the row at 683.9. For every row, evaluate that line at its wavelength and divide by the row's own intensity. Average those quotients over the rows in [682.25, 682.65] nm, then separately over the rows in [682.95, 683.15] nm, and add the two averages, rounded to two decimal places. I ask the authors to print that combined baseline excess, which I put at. 2.00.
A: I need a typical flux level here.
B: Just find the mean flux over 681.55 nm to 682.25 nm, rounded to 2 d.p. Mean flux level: 7.83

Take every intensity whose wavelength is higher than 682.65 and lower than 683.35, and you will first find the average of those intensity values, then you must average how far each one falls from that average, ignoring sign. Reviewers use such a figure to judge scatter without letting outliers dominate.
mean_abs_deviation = 0.24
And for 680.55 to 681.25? 0.11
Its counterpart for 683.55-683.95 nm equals 0.25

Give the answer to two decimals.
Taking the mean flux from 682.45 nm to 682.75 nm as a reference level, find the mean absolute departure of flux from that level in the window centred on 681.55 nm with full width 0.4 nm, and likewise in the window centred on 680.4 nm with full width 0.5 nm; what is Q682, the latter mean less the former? -0.12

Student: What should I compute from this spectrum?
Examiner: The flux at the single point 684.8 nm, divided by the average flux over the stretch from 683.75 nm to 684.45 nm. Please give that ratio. 0.99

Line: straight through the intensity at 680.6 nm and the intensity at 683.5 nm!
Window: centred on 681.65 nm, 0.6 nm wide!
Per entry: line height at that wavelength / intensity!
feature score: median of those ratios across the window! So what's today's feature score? 1.03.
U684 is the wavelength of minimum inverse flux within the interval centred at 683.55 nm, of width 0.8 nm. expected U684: 683.7 nm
